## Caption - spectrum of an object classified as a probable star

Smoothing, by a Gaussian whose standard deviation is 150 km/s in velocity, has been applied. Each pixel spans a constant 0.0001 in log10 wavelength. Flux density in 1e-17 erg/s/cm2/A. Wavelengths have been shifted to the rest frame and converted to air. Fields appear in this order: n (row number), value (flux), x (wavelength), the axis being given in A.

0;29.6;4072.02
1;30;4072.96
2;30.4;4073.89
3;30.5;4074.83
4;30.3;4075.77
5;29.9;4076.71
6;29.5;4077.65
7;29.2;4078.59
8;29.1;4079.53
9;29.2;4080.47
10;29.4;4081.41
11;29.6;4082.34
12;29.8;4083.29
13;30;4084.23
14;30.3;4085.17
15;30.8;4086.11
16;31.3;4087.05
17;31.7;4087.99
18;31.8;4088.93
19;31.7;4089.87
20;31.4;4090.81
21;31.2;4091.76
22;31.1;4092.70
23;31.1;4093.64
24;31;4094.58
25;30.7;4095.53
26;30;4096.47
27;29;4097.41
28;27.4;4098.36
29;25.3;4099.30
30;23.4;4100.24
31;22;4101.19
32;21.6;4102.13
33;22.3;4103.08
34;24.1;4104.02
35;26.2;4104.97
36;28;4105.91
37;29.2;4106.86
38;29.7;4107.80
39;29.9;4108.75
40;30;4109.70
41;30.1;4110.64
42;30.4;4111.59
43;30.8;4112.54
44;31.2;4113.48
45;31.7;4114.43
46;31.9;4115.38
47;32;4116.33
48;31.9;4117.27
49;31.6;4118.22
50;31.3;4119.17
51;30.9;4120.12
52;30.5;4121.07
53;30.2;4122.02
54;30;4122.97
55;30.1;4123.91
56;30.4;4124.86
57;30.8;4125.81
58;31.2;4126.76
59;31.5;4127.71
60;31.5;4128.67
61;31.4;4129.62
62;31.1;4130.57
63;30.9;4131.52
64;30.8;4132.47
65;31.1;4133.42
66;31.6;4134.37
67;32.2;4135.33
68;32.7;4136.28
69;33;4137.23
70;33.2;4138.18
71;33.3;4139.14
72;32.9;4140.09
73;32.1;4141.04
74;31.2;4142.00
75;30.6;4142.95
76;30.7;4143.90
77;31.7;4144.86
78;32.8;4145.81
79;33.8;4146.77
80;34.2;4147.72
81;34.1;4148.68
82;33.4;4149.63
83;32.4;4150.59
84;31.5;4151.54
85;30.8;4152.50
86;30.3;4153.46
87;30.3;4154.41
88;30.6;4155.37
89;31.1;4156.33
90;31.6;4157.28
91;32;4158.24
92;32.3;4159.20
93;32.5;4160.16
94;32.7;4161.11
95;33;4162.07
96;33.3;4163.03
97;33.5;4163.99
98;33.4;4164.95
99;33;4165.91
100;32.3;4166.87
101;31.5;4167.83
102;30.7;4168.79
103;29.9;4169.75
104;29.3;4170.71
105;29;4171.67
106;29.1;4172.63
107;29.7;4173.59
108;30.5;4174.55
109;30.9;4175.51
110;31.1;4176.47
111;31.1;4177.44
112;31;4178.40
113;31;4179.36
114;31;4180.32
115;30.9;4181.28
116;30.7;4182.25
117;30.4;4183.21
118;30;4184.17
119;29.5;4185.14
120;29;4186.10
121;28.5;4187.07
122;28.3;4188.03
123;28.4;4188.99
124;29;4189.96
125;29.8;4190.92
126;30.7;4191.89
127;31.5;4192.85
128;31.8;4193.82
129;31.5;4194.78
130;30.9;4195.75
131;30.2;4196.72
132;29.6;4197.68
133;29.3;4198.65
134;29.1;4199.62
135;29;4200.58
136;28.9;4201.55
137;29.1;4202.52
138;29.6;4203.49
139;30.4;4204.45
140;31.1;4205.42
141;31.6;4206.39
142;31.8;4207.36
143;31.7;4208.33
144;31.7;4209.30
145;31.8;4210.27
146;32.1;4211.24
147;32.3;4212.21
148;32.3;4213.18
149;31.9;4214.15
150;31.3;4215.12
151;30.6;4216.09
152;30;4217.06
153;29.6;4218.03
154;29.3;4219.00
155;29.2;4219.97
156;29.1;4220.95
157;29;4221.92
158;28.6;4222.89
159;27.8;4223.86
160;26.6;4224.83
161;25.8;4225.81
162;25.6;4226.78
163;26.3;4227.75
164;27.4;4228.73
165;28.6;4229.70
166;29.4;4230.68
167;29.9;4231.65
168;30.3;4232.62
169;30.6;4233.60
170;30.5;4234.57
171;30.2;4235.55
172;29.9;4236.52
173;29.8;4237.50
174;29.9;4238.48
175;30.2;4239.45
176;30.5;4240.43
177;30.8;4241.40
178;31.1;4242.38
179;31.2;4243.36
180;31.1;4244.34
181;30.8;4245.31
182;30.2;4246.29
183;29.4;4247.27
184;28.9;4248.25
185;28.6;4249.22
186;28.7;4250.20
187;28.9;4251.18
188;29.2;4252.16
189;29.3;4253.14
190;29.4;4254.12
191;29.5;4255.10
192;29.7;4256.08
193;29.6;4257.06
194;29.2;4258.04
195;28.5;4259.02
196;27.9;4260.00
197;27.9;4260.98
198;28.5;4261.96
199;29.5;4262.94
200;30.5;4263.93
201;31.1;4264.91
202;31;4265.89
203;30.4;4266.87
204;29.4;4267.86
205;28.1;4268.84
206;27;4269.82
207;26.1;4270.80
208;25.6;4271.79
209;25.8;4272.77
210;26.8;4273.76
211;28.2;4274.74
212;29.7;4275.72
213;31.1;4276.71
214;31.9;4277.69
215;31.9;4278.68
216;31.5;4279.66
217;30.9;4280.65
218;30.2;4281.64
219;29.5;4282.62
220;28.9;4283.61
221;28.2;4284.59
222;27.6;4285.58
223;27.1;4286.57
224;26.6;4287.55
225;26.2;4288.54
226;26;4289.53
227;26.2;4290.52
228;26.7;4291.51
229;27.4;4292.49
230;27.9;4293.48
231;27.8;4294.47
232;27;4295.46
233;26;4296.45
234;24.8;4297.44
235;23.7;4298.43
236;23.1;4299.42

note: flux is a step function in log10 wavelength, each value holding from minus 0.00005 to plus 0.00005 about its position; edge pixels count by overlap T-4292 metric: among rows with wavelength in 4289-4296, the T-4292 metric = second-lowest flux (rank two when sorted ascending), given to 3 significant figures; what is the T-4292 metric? 26.2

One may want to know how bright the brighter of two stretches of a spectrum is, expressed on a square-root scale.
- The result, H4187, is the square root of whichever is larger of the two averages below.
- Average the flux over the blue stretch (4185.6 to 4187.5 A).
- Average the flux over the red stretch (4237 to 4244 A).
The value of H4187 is 5.52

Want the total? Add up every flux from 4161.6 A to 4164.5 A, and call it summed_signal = 100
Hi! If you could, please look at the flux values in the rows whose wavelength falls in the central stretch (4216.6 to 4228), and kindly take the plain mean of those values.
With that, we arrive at 28.1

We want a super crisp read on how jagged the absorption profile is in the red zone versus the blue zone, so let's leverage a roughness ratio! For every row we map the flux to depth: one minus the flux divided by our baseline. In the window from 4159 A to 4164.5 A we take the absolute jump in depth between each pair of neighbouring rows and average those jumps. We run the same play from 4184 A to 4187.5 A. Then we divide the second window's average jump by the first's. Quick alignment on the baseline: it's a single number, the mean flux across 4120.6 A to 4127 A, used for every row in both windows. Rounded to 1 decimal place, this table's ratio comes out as 2.1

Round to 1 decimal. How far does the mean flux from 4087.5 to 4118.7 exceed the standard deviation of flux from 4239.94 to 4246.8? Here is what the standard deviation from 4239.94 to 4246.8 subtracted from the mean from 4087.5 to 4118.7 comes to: 28.8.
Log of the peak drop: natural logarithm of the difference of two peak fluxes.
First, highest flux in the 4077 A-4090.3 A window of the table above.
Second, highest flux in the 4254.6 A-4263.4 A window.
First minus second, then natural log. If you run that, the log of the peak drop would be 0.7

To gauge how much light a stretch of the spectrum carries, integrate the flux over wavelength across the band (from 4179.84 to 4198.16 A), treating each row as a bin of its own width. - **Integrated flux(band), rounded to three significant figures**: 551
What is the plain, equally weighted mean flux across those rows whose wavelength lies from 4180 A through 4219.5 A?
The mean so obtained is 30.4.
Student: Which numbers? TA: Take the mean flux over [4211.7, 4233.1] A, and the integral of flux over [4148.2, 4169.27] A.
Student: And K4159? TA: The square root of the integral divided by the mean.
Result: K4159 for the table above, 4.82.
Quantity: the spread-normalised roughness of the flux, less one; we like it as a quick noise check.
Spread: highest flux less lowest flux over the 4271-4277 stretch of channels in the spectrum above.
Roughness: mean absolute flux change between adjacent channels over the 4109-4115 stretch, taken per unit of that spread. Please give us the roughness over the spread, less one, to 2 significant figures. -0.94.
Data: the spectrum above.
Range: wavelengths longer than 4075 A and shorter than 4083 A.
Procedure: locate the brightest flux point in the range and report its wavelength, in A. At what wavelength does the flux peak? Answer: 4075.77 A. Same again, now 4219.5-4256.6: 4243.36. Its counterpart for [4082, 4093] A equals 4088.93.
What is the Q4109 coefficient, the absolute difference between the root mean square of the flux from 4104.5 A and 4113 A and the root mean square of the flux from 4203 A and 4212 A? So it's 1.9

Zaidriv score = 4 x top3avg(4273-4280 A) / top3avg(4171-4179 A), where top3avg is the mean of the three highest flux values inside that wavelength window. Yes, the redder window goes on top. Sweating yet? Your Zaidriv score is 4.1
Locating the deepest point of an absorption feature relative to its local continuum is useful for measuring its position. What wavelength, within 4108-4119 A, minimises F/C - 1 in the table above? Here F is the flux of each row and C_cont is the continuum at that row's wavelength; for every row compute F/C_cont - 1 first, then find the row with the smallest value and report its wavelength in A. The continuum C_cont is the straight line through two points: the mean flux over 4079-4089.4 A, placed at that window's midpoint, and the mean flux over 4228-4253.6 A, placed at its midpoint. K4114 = 4108.75 A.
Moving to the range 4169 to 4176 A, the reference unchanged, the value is 4171.67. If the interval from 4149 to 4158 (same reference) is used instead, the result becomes 4153.46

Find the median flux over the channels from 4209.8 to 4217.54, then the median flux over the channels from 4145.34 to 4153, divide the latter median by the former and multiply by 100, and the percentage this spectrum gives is 104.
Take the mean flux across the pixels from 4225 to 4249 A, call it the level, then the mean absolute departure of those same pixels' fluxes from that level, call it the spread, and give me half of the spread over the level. 0.021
